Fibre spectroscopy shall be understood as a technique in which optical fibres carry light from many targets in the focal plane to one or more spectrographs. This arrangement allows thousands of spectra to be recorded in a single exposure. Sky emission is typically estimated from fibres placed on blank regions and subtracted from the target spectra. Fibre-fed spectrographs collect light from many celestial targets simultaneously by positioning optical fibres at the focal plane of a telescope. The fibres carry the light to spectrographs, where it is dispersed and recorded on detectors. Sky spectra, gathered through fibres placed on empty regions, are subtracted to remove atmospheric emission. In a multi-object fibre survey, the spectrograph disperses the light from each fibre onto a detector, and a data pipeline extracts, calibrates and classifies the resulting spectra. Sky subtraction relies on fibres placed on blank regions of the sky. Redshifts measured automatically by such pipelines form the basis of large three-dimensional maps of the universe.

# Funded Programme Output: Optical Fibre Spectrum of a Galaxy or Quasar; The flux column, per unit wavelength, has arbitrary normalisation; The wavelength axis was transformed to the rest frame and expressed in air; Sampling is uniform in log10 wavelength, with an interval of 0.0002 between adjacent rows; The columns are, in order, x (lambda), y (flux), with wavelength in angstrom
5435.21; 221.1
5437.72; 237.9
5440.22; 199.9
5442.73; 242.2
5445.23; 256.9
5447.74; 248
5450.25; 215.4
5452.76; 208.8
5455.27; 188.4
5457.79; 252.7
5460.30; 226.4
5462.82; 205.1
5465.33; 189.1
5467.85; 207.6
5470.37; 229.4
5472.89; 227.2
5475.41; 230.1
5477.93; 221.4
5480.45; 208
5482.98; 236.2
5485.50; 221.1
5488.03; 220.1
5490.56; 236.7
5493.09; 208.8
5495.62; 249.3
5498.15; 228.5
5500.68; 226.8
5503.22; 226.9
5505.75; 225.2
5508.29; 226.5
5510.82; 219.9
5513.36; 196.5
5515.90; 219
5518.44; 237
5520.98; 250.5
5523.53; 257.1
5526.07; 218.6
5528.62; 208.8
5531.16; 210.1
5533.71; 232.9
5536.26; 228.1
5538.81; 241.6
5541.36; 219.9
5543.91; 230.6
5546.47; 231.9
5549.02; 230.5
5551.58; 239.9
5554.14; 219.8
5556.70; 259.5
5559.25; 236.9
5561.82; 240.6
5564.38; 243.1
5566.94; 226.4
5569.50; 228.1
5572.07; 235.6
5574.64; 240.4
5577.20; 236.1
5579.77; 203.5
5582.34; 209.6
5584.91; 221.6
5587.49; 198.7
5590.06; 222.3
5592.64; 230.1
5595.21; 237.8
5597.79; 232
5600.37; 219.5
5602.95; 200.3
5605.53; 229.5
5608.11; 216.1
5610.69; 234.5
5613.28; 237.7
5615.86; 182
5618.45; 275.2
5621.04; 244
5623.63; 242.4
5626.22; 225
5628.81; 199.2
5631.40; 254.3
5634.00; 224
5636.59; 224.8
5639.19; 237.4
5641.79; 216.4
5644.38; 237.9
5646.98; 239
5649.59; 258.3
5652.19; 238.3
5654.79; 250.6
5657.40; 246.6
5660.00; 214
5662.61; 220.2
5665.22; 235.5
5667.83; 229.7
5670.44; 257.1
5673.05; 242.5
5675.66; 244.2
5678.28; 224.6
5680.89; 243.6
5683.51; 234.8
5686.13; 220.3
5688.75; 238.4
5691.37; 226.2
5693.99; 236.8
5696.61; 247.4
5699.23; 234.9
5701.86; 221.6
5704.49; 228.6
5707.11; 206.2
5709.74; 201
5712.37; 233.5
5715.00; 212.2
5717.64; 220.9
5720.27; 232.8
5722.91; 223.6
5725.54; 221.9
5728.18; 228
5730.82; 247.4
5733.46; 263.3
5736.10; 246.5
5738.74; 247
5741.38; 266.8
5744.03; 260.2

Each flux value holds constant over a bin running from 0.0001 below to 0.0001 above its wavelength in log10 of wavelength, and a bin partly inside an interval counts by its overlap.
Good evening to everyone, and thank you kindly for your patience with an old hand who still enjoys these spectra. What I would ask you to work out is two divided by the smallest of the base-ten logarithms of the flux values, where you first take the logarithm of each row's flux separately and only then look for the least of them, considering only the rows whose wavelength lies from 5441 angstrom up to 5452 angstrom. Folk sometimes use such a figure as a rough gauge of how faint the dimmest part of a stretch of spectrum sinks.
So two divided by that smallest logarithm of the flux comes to 0.857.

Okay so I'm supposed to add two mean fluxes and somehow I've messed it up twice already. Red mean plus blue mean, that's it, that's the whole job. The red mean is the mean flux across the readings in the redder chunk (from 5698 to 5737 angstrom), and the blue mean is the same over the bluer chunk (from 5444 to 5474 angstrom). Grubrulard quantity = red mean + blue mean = 449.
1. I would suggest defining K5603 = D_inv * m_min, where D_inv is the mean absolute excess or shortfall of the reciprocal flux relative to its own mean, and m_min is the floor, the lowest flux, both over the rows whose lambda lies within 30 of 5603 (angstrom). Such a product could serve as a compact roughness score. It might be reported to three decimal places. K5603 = 0.059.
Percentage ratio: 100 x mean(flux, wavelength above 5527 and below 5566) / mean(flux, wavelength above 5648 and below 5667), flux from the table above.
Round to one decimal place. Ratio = 97.5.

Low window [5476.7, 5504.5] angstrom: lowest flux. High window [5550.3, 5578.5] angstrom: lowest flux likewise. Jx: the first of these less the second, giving -12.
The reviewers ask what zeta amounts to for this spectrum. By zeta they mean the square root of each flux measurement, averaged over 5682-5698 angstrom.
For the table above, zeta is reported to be 15.3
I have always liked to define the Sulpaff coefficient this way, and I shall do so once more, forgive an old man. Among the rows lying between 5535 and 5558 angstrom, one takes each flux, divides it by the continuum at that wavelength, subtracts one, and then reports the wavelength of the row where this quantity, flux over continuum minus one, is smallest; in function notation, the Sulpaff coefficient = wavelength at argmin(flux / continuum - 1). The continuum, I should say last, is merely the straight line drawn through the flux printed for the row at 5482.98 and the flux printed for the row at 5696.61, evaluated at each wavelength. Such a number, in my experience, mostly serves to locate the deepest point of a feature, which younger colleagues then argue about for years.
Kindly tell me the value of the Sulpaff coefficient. 5554.14 angstrom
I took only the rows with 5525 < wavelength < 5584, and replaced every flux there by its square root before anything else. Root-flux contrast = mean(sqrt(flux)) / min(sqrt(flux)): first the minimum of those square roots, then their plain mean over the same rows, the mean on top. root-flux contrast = 1.06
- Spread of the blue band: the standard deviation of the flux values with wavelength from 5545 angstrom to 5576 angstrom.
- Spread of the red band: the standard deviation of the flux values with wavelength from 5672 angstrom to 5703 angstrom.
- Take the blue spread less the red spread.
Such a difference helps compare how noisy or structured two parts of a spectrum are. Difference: 0.7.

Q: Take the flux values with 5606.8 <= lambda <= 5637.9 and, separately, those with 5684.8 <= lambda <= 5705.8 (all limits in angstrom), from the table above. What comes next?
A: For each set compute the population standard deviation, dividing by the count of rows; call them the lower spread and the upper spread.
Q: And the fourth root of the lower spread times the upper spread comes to 3.77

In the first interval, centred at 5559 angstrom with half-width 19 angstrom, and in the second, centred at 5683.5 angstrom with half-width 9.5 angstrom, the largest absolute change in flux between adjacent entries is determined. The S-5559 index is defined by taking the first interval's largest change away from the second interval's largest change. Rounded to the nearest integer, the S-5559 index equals -20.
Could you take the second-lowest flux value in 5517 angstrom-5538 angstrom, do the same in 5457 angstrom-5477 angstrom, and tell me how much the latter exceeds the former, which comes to -5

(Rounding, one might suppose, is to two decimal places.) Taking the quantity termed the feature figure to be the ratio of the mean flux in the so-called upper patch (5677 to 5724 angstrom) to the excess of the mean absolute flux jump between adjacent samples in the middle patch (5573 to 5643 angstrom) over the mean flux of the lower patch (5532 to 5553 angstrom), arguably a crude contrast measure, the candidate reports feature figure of -1.08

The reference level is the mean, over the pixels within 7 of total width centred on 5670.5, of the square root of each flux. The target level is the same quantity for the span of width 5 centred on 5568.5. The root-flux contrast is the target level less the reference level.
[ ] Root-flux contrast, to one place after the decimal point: -0.5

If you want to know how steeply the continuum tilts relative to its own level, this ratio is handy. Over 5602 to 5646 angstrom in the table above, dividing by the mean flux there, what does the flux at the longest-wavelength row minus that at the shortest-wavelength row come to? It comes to 0.16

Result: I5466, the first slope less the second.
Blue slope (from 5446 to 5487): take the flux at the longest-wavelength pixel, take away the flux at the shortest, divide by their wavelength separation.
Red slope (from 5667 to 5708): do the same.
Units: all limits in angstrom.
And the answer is -0.11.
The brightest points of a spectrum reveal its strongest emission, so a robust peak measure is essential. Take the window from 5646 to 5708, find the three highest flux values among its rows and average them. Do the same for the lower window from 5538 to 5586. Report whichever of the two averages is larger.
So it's 255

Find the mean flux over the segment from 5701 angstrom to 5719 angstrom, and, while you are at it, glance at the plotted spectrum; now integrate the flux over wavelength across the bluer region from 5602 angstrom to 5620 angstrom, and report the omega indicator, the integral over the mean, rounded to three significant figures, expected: 18.7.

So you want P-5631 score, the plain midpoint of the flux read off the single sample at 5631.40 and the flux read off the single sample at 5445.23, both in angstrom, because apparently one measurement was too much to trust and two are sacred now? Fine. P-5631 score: 256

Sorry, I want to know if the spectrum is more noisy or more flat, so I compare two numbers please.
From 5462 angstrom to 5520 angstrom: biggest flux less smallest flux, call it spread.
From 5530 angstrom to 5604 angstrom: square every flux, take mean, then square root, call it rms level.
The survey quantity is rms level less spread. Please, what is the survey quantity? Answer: 168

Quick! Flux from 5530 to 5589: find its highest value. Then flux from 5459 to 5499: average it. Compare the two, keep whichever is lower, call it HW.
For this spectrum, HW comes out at 222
